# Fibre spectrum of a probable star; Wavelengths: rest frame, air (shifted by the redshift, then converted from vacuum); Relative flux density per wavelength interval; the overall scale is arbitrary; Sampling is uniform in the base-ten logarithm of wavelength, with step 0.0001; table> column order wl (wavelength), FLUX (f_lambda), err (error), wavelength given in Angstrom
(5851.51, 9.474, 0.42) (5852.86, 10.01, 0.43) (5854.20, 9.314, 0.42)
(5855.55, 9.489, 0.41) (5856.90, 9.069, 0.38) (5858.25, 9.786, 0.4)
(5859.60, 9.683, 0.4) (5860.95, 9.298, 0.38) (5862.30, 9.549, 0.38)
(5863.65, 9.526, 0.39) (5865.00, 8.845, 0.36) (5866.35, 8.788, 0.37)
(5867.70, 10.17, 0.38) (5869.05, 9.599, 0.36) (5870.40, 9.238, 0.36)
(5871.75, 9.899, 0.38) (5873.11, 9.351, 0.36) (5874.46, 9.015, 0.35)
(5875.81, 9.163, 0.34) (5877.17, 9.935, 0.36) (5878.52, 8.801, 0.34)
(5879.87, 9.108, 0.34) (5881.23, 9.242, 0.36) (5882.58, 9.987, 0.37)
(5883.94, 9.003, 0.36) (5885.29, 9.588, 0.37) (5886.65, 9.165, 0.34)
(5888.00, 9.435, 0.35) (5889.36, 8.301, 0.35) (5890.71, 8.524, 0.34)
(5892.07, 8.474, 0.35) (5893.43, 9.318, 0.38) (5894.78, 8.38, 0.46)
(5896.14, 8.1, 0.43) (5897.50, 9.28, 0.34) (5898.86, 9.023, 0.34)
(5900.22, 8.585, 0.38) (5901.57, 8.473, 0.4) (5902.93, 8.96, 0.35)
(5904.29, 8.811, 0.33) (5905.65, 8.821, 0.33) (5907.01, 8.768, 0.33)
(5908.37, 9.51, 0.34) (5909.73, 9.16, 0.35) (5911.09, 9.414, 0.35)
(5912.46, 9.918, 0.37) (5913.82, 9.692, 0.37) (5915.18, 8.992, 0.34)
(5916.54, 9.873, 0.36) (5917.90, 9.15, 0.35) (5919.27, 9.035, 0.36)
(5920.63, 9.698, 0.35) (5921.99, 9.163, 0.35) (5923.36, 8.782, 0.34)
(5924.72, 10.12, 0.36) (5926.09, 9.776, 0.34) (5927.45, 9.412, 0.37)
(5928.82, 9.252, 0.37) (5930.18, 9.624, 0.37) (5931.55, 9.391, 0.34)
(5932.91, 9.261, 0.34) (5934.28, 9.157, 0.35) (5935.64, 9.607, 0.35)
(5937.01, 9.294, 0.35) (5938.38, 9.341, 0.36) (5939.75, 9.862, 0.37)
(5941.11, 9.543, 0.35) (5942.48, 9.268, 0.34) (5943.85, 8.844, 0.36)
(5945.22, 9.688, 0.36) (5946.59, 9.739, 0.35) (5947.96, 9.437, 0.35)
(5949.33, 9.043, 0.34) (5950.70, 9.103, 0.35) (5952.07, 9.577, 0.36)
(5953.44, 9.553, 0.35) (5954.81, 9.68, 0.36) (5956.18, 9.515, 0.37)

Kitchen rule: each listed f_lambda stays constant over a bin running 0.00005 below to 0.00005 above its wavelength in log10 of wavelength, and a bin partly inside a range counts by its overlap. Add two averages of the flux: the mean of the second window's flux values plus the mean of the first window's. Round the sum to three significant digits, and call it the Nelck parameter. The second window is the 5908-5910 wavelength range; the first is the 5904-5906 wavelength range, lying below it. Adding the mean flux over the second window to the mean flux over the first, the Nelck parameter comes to 18.2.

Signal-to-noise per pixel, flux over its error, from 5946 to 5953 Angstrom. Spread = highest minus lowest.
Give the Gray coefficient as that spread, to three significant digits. 1.82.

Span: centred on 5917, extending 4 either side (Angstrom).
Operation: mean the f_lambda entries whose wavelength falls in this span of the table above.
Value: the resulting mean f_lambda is 9.41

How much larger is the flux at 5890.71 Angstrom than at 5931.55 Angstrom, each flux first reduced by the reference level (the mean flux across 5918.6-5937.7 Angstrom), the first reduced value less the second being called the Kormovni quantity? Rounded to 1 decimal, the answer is -0.9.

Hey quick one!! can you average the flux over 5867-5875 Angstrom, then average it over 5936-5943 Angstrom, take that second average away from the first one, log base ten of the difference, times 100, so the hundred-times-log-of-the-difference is -108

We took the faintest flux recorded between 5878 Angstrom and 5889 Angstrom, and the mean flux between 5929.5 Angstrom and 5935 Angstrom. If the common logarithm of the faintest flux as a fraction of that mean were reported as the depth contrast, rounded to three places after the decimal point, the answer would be -0.027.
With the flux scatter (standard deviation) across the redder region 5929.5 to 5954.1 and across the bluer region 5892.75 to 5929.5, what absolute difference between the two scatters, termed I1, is 0.23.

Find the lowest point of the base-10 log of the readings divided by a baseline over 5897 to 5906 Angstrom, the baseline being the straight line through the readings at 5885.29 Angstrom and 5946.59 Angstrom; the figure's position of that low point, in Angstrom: 5901.57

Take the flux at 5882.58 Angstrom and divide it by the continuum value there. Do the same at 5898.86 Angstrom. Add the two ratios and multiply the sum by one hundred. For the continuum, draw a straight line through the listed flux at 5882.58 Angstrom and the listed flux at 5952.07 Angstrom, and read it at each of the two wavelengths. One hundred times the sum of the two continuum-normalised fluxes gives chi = 191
